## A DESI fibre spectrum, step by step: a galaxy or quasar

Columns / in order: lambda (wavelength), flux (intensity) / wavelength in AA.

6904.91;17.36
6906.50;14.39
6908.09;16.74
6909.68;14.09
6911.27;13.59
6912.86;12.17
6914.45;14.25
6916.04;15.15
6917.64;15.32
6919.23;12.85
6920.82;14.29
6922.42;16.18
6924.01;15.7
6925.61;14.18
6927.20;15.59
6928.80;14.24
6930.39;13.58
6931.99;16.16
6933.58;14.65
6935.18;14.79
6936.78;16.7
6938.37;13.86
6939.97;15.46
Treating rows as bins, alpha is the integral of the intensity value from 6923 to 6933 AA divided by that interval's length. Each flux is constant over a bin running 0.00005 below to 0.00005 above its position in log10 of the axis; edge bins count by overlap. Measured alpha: 14.9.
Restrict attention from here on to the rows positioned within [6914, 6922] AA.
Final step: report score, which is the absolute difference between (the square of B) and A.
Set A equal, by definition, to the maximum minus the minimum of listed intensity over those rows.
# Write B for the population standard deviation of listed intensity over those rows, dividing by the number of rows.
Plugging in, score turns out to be 1.70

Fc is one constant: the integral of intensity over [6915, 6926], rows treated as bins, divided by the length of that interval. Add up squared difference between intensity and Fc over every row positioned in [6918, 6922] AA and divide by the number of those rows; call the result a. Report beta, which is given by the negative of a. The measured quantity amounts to -2.1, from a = 2.1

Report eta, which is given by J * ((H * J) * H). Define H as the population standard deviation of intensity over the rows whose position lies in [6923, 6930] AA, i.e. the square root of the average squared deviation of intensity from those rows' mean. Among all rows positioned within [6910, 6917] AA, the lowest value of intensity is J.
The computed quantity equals 77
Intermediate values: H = 0.7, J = 12.17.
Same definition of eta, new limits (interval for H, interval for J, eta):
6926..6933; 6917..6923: 175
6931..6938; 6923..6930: 155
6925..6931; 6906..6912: 100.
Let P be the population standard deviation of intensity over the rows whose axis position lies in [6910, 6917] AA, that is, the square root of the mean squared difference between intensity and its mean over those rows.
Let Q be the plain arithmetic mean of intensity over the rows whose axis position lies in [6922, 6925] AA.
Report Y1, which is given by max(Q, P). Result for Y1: 15.9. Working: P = 1.09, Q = 15.9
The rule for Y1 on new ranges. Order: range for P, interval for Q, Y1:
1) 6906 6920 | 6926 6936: 14.8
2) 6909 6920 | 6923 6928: 15.2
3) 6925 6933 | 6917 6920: 14.1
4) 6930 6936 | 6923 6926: 14.9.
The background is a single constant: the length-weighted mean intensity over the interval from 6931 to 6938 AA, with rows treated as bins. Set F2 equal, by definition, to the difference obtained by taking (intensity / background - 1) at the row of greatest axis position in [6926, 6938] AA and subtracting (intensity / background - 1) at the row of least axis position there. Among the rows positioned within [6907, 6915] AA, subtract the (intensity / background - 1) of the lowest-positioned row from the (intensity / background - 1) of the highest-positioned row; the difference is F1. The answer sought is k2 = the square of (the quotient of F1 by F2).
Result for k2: 5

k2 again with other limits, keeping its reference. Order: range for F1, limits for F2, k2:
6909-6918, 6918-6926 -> 1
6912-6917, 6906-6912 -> 14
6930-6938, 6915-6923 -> 9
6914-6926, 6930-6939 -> 0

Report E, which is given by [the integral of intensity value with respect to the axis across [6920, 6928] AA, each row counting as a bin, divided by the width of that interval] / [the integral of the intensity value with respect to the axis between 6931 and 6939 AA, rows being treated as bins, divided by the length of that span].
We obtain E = 1.00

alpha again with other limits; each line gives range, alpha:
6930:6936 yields 14.9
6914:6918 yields 14.9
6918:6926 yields 14.7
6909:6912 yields 13.8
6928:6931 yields 13.9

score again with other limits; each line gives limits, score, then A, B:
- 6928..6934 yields 1.68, 2.6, 0.95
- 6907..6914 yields 1.83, 4.6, 1.65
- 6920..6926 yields 1.24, 2.0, 0.87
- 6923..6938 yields 2.18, 3.1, 0.97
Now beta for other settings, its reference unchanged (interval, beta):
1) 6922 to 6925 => -1.3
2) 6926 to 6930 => -0.5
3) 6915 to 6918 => -0.2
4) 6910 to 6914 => -4.2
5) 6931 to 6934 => -0.9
